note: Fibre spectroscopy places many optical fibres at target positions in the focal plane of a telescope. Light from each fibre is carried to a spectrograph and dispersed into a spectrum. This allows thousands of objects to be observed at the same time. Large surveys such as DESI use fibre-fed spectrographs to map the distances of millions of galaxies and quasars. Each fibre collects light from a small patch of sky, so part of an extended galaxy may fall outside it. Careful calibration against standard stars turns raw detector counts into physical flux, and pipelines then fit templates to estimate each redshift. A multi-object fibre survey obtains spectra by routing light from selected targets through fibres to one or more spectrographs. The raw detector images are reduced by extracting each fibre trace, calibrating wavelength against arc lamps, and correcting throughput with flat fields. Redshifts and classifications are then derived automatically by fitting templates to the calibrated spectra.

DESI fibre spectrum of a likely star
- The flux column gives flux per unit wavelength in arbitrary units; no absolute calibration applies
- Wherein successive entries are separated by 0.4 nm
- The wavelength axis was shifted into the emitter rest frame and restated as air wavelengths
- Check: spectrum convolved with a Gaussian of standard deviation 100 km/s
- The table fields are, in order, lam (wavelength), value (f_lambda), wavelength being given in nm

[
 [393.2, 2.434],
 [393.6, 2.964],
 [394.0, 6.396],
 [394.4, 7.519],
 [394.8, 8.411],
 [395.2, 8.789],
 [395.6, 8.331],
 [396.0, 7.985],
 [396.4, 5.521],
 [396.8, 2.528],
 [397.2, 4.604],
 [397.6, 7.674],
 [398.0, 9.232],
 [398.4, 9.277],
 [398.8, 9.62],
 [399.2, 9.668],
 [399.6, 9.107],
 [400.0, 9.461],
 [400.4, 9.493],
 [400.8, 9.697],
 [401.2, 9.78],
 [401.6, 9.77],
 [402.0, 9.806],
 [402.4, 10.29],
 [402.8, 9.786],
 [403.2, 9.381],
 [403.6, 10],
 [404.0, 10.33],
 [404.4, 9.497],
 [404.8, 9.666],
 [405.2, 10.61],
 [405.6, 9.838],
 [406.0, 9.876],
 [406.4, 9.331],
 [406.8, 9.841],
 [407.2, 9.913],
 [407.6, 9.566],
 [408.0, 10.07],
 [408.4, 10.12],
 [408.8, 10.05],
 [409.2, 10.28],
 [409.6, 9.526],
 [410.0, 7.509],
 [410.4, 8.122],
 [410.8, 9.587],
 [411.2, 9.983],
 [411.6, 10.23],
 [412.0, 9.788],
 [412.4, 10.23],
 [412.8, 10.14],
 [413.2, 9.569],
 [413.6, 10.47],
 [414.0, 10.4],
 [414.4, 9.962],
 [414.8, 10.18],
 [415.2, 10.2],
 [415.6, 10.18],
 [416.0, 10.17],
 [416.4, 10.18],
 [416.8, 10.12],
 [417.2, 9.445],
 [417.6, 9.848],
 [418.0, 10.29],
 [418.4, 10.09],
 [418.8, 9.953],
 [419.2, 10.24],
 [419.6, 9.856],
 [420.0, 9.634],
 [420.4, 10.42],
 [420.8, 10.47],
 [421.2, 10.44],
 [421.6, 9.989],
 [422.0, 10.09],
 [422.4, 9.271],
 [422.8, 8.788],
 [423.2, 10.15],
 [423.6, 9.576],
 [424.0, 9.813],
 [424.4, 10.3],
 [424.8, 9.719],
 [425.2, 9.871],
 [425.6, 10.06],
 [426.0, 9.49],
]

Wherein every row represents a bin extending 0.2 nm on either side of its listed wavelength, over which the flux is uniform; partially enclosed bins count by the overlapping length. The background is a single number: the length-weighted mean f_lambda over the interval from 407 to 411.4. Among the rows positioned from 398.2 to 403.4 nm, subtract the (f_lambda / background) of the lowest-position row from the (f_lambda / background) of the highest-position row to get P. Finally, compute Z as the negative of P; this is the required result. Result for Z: -0.01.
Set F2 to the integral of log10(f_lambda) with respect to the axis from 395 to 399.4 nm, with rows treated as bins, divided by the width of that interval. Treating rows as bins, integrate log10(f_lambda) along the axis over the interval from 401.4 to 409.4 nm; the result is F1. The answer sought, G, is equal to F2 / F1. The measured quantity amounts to 0.11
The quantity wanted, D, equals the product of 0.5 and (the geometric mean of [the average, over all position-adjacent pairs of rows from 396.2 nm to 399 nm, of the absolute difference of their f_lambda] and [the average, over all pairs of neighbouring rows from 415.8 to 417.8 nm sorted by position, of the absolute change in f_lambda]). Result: 0.35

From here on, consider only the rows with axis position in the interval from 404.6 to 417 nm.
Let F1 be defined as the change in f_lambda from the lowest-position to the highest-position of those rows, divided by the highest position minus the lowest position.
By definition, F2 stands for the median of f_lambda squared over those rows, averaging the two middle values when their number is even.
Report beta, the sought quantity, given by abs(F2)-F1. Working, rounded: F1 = 0.04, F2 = 101.0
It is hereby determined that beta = 101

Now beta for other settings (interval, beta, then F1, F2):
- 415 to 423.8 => 102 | -0.07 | 102.1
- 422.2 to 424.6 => 93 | 0.51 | 94.0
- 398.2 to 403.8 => 94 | 0.14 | 93.8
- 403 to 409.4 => 98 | 0.15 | 97.9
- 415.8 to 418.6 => 102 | -0.03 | 102.4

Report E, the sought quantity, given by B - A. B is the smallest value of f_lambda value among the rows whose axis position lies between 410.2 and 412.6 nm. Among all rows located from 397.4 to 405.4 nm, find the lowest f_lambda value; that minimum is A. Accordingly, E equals 0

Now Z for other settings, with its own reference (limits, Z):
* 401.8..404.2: -0.06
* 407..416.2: -0.03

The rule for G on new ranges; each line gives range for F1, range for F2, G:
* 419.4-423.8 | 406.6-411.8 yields 0.22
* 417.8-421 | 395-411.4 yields 0.30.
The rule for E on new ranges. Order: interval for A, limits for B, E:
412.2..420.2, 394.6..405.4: -7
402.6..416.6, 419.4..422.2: 2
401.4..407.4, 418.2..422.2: 0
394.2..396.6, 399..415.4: 2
